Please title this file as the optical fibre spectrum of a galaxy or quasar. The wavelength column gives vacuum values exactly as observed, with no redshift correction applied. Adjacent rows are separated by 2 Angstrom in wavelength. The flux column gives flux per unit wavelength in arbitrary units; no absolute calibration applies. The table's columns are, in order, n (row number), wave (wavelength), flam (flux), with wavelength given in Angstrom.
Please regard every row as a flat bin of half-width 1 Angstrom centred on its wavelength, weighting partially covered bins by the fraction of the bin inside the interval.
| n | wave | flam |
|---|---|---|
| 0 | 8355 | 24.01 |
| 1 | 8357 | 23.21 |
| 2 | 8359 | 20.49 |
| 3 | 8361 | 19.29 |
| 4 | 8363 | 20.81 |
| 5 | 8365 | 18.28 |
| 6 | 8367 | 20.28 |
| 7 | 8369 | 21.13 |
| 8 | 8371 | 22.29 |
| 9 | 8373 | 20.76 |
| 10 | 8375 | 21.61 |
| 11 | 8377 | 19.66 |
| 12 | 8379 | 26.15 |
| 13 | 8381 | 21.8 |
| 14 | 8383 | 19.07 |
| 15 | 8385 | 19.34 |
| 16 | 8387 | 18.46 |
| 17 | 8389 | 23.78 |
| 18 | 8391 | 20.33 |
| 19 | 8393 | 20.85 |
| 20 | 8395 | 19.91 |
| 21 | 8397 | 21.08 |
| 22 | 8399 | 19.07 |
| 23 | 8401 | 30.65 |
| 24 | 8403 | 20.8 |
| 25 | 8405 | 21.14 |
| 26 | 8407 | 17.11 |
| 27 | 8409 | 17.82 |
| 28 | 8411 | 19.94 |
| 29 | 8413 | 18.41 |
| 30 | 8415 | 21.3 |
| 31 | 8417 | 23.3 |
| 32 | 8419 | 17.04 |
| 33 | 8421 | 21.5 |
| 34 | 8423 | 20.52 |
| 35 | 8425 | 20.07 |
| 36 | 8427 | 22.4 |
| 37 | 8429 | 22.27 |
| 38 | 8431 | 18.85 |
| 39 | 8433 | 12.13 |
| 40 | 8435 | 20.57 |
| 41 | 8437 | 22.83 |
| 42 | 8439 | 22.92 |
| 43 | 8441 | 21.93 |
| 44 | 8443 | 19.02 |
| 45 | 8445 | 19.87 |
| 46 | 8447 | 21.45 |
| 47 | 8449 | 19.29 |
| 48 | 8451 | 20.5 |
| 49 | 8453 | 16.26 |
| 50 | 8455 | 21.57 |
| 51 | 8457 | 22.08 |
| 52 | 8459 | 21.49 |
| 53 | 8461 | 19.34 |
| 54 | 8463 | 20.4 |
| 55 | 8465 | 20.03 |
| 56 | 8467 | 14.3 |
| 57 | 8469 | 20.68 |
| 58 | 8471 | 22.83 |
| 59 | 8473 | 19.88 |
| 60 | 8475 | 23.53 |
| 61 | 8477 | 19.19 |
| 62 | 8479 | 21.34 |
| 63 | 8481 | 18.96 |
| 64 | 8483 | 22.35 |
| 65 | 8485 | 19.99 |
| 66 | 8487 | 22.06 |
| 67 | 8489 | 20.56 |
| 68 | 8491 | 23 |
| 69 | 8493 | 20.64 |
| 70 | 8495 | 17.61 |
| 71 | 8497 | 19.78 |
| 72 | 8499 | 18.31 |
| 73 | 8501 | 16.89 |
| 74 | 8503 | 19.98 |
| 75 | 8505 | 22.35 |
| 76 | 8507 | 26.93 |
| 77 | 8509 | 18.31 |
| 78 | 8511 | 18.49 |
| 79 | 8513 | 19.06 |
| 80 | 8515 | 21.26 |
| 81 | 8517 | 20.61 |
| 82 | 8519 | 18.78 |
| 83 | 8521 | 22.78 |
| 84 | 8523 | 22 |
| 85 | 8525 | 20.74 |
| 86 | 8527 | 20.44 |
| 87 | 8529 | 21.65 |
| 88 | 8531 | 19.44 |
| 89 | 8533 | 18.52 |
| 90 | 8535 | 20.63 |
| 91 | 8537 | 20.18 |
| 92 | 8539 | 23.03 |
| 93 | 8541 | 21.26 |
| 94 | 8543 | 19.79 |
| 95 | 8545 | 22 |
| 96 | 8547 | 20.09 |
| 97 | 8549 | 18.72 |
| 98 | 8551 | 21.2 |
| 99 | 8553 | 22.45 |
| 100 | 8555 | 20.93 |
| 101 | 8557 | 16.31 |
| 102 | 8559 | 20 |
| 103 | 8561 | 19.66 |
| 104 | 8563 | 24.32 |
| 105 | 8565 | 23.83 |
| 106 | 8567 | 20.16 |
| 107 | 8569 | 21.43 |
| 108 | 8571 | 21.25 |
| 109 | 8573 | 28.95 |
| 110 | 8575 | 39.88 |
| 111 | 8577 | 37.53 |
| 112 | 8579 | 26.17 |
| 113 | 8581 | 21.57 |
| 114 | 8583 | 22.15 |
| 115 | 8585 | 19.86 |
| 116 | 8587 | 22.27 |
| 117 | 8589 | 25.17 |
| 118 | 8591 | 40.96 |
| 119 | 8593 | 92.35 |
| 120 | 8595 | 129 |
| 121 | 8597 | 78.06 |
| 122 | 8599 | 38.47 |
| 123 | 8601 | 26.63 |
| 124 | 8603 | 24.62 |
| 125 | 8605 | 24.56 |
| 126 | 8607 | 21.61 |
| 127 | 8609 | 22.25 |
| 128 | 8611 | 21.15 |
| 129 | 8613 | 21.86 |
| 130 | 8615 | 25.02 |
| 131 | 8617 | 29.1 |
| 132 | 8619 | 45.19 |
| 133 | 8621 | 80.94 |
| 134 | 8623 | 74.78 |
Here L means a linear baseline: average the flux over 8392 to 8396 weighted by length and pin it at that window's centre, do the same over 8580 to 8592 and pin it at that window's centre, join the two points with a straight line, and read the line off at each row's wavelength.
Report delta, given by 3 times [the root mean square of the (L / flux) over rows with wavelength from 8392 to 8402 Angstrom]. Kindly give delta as 2.86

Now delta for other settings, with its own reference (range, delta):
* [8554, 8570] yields 3.63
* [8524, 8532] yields 3.48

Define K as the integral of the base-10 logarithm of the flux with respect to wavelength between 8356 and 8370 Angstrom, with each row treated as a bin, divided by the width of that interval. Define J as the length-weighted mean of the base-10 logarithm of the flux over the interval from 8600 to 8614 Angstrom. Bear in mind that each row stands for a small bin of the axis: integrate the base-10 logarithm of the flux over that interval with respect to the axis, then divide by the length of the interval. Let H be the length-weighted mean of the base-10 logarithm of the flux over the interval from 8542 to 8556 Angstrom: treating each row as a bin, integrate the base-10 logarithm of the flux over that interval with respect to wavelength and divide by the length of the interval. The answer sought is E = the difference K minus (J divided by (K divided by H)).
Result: -0.06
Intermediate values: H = 1.32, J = 1.36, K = 1.31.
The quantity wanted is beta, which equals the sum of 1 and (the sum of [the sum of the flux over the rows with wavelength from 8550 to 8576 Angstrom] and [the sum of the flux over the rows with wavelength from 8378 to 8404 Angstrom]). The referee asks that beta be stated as 583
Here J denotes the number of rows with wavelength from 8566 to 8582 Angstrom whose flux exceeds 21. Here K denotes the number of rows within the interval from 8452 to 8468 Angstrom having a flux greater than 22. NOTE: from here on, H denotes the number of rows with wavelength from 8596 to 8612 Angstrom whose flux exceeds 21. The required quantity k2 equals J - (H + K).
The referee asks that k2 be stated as -2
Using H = 8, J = 7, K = 1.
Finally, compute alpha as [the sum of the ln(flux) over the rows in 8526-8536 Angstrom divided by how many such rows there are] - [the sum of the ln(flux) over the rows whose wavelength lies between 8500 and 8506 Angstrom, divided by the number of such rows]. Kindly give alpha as 0.02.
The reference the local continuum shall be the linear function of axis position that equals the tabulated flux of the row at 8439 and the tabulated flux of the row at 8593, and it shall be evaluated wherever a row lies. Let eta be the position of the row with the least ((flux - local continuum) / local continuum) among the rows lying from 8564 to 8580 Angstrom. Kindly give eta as 8567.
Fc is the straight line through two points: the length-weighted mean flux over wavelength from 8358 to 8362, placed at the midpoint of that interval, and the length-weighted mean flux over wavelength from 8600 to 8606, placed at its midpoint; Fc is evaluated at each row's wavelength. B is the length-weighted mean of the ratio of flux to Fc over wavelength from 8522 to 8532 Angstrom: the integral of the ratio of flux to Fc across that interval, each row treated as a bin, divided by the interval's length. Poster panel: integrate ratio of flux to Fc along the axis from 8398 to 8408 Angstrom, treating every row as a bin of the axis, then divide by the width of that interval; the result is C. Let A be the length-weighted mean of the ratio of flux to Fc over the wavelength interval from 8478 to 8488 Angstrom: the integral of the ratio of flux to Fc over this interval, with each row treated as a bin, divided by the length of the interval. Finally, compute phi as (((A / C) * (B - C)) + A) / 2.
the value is 0.39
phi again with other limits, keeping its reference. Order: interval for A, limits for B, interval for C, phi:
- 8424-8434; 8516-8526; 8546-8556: 0.47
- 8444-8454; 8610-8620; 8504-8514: 0.55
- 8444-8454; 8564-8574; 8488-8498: 0.47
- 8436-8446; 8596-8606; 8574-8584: 0.63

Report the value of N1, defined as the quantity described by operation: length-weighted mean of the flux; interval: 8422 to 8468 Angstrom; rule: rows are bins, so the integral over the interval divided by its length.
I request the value 20.0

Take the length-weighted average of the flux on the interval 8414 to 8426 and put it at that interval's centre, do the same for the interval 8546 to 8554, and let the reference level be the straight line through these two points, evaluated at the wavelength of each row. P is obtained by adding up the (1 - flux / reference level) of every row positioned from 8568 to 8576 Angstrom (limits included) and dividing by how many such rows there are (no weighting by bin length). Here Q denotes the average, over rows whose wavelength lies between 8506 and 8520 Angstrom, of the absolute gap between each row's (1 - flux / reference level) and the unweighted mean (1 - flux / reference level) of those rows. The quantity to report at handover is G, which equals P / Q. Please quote -3.5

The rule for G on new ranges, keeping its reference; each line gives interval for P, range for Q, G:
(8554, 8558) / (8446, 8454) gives 1.2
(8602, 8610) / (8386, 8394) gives -1.8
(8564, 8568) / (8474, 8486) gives -0.9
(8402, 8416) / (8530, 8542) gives 1.0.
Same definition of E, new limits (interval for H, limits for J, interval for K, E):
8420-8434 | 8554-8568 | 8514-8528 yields 0.04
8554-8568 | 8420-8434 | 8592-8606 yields 0.67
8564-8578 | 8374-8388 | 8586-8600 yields 0.60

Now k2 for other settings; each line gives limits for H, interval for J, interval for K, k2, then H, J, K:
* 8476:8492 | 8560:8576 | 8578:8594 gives -4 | 4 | 6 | 6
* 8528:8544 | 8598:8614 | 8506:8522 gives 3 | 3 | 8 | 2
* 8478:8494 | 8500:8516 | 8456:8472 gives -3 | 4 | 3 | 2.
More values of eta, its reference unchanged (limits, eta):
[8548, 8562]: 8557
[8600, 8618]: 8611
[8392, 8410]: 8409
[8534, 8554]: 8549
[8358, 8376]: 8375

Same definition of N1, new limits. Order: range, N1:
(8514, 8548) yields 20.8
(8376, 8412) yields 20.9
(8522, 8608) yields 28.8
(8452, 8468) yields 19.4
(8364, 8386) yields 20.9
